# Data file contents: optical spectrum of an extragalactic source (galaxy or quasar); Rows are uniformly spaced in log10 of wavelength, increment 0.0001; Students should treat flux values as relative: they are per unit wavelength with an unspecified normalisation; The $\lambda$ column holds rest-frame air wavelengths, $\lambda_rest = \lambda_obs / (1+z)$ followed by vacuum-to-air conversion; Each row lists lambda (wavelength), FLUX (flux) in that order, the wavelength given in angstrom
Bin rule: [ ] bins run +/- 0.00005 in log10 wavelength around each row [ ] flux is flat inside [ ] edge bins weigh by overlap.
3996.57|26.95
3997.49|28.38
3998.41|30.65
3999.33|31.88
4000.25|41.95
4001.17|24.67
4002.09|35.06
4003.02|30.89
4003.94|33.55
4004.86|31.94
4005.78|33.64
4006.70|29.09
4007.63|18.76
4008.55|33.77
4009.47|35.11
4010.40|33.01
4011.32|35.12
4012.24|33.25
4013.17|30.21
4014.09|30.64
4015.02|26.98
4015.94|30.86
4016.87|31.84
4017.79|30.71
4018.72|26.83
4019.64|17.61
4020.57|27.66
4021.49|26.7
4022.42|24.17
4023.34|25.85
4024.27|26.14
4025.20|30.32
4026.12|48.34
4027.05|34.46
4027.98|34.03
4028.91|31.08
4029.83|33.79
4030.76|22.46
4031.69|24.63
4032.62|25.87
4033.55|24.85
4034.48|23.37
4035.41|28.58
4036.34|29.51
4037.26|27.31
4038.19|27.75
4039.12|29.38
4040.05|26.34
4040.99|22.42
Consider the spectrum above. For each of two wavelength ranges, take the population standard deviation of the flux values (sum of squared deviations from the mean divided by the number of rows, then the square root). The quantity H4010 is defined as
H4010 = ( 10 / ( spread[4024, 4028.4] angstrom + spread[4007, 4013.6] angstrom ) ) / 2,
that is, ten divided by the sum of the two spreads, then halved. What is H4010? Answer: 0.390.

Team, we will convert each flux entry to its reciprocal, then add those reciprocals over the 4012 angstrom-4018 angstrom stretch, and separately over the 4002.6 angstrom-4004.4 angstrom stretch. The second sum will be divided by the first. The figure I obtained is 0.3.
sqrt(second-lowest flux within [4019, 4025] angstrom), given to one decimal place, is 4.9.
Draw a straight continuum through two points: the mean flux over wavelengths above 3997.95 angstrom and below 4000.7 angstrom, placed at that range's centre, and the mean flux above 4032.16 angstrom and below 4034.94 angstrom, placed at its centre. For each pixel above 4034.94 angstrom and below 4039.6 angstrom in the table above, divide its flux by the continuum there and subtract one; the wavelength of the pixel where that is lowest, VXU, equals 4037.26 angstrom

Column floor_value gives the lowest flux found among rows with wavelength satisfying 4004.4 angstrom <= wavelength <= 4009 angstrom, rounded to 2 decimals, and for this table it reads 18.76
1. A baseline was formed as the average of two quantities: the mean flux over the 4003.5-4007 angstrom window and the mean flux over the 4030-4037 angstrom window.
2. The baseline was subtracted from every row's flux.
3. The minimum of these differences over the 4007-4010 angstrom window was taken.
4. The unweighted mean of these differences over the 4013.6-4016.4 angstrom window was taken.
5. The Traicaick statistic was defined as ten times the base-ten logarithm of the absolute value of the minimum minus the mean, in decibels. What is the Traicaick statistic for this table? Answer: 10.3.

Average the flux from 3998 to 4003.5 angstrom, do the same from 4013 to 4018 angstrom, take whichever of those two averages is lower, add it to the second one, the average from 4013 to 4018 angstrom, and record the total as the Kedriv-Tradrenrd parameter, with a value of 60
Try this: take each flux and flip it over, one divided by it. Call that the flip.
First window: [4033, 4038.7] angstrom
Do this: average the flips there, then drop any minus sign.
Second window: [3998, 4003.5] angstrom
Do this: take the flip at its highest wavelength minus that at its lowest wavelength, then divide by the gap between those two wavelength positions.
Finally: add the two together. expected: 0.0374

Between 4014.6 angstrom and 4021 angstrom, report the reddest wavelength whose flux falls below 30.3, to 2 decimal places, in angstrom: 4020.57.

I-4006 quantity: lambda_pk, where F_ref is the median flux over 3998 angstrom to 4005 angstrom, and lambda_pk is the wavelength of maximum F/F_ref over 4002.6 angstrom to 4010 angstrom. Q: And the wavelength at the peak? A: 4009.47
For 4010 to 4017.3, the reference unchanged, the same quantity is 4011.32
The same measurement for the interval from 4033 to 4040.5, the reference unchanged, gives 4036.34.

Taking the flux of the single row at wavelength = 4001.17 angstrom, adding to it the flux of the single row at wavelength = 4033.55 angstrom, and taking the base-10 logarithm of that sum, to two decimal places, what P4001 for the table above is 1.69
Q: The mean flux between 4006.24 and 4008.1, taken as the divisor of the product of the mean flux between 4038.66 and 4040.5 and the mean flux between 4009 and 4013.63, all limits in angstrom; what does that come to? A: 39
